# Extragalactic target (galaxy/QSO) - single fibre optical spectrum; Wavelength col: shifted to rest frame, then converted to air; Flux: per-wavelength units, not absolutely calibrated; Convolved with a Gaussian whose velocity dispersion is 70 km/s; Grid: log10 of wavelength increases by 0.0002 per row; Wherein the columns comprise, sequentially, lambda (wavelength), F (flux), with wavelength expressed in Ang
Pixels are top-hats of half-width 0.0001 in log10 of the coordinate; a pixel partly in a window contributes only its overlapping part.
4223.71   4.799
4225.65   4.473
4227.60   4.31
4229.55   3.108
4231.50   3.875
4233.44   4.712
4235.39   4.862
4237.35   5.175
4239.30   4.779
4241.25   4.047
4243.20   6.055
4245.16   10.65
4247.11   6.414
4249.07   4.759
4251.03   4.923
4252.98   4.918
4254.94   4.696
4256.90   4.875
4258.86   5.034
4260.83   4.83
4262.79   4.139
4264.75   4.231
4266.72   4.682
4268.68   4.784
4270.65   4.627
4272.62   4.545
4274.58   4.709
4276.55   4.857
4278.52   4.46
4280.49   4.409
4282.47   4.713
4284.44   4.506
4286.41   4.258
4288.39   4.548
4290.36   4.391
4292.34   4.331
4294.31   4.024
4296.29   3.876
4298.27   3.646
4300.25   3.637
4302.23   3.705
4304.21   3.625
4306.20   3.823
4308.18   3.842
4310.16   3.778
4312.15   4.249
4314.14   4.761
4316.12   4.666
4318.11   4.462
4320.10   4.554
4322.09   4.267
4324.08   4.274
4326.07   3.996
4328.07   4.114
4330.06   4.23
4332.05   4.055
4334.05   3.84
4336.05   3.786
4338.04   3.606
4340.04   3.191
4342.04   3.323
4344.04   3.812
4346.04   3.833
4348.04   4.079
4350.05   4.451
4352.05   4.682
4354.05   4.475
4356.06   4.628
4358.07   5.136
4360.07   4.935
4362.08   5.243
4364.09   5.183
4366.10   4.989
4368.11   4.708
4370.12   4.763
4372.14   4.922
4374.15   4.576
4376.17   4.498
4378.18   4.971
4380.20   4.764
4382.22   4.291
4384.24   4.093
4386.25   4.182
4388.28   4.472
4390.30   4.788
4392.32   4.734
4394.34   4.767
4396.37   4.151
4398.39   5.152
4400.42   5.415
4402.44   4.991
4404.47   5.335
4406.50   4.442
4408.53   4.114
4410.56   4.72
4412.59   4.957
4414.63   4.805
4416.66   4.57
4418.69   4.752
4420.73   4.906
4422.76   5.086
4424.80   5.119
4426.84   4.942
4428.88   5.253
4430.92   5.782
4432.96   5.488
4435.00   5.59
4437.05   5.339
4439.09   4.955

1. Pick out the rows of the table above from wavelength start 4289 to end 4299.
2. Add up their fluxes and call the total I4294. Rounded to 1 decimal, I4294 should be 20.3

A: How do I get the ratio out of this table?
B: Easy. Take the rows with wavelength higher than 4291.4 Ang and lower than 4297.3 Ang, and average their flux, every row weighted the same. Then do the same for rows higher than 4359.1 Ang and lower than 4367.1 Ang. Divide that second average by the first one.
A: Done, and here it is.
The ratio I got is 1.2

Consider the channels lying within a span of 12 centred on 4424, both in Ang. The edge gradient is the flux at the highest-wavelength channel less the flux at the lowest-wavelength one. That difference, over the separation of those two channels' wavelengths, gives 0.05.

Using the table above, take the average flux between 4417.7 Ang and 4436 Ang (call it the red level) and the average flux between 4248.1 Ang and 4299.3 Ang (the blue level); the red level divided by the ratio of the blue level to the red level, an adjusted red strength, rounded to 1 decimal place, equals 6.0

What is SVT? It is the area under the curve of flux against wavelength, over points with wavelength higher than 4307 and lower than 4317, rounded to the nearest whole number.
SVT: 42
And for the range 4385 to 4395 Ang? 46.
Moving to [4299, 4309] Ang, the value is 37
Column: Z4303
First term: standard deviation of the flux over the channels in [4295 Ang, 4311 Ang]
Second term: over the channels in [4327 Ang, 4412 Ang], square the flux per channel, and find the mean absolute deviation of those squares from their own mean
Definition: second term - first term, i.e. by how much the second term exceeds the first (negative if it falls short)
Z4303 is 3.79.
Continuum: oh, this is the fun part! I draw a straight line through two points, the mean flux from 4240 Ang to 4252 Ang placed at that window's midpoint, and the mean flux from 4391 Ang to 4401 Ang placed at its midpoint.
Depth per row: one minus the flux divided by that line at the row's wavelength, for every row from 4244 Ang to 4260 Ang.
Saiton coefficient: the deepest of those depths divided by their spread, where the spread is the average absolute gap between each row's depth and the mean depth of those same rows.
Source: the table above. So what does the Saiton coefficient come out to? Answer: 1.0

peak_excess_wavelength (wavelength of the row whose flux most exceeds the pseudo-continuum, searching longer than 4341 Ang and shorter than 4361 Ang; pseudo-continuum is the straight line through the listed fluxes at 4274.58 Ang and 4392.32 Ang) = 4358.07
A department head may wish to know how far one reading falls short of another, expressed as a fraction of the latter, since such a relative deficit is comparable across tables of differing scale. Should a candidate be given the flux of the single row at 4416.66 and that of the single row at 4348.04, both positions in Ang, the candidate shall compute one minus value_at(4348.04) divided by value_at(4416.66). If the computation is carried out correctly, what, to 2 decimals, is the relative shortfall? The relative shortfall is 0.11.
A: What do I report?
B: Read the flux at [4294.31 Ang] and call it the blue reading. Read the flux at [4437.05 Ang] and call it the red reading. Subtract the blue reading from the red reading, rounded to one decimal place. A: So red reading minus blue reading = 1.3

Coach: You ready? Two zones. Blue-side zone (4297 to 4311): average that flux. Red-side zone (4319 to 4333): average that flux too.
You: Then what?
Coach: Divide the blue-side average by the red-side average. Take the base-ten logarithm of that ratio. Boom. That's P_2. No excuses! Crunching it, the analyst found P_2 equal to -0.054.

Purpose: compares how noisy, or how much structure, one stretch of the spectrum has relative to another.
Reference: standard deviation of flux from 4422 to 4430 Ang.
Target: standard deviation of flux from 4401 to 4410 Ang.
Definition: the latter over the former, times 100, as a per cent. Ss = 428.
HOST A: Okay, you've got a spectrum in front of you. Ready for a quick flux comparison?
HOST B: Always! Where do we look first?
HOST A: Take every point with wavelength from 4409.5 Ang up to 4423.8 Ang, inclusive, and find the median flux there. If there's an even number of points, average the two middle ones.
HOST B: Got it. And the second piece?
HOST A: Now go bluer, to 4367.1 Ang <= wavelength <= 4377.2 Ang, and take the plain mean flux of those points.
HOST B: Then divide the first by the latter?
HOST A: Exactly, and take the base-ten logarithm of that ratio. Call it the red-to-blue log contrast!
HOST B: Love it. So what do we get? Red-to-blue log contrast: 0.010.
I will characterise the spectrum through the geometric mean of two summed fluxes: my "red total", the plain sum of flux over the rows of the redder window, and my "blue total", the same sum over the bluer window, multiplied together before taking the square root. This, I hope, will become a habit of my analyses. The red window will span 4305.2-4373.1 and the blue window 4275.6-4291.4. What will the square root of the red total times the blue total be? 73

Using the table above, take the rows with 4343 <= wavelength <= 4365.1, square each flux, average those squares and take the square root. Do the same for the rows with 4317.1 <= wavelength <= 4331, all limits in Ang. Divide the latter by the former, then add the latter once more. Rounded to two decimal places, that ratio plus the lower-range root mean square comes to 5.20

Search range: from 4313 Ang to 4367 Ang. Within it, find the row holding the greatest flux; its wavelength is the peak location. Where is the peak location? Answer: 4362.08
